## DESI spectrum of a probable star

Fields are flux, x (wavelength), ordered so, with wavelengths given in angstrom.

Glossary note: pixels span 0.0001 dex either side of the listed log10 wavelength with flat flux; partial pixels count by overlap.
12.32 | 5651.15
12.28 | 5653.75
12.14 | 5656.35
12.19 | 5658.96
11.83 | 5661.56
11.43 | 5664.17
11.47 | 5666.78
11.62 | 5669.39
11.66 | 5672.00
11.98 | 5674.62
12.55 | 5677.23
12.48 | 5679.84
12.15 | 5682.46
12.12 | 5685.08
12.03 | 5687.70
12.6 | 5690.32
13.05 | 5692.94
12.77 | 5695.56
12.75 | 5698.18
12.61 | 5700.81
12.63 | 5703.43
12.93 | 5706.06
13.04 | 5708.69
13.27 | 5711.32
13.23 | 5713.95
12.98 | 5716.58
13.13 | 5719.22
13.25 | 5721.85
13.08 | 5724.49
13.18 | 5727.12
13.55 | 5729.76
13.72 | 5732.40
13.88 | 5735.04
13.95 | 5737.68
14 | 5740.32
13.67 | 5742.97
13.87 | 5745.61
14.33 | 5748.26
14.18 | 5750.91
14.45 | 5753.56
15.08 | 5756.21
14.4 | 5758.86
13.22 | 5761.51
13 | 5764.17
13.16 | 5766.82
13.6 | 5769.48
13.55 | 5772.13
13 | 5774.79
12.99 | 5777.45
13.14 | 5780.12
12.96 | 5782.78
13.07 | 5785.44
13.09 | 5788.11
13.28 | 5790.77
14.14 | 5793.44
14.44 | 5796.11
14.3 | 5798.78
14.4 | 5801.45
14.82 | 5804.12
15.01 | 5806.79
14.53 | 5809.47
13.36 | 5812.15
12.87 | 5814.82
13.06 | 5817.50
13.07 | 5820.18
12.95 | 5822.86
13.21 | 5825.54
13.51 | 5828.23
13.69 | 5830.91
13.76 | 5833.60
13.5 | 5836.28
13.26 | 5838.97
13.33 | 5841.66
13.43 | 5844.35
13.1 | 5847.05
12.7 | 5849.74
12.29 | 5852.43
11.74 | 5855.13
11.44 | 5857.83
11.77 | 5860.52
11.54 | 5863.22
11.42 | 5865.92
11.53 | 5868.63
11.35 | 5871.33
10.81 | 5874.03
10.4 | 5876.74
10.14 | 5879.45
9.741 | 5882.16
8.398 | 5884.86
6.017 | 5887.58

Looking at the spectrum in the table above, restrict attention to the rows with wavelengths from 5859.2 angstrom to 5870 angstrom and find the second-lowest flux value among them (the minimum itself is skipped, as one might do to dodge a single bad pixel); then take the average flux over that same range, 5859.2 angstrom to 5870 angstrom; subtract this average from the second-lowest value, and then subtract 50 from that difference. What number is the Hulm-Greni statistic -50.03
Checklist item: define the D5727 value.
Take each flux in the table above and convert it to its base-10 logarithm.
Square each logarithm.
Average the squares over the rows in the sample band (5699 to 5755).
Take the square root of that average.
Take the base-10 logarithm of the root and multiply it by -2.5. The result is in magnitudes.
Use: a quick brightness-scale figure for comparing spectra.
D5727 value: -0.13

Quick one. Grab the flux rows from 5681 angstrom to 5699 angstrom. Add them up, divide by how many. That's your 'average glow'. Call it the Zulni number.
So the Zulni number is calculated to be 12.5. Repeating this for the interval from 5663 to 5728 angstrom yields 12.6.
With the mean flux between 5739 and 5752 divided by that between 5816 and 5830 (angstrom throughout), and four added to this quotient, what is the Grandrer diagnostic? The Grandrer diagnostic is 5.06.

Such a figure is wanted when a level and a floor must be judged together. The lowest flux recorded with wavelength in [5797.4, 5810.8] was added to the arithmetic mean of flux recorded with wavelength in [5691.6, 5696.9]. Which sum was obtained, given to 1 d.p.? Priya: 27.2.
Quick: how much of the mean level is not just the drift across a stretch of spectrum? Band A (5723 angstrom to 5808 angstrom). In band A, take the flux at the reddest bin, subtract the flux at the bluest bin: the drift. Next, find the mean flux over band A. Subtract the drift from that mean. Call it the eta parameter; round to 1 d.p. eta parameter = 11.8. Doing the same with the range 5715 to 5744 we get 12.8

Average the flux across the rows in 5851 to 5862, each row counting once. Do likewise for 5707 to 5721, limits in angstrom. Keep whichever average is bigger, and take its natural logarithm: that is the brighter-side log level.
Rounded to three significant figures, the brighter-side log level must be 2.57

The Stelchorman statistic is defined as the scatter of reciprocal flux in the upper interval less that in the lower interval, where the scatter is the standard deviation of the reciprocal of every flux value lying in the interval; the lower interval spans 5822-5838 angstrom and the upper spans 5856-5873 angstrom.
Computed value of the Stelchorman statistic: -0.0006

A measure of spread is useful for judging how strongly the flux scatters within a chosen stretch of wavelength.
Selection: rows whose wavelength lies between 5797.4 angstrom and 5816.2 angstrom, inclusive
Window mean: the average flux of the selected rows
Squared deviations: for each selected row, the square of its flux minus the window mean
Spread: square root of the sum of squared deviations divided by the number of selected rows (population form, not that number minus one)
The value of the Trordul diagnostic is 0.72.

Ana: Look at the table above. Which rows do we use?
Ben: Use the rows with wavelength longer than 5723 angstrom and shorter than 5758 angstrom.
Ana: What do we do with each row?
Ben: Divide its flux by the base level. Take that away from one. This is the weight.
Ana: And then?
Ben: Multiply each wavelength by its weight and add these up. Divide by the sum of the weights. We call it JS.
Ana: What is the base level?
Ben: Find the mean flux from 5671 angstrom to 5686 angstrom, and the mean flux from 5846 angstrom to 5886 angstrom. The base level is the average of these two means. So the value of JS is 5742.4 angstrom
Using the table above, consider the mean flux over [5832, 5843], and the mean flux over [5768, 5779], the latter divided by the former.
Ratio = 0.99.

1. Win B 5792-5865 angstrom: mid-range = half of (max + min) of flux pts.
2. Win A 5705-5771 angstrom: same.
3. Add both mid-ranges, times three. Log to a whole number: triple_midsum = 82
